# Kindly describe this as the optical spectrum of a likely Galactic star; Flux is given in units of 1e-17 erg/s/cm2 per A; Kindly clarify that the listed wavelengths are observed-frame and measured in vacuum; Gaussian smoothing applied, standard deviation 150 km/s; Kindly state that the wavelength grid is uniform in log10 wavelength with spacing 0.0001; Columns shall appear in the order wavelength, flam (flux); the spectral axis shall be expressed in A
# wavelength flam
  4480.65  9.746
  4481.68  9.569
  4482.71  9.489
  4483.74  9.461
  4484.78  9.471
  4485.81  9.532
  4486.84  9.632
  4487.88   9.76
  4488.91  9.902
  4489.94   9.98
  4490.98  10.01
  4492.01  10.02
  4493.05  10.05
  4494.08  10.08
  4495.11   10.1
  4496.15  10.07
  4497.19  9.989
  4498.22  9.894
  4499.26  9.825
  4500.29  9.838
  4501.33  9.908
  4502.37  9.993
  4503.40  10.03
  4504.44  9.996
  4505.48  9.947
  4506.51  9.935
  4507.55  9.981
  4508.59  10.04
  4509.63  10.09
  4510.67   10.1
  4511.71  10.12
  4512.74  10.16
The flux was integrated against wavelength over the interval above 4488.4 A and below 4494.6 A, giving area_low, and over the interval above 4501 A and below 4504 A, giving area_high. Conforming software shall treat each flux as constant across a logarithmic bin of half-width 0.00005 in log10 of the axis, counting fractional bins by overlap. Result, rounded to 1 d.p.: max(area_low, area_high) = 62.1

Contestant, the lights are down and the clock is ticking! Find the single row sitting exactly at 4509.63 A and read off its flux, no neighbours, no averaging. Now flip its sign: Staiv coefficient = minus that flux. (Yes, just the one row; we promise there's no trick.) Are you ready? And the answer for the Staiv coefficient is -10.1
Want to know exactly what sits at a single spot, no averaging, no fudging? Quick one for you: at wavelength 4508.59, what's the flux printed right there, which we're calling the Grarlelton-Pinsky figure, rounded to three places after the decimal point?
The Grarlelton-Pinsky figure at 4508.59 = 10.040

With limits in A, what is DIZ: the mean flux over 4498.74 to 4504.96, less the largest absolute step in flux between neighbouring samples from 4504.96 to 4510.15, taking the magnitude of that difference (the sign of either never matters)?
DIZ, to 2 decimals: 9.87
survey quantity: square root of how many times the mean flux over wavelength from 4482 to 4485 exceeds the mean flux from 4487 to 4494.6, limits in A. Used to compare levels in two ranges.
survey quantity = 0.975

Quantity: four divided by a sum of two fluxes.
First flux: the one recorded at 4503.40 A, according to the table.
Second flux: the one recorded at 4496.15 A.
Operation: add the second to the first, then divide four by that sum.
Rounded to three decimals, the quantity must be 0.199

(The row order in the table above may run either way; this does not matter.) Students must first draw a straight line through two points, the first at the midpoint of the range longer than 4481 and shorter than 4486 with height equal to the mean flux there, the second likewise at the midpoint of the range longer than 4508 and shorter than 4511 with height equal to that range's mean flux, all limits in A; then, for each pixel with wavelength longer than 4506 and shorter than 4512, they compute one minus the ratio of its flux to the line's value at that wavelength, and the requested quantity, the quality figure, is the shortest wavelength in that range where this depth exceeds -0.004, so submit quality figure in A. 4506.51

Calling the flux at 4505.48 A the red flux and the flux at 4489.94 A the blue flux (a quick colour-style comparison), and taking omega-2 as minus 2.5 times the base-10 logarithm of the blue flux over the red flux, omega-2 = 0.00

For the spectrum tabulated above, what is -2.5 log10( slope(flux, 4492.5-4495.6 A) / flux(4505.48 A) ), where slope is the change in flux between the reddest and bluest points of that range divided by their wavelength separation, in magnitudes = 6.5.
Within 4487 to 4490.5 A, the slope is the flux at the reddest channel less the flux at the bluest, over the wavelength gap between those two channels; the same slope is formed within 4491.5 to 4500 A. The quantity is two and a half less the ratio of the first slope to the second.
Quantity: 6.5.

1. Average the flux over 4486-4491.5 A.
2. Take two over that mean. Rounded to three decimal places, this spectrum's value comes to 0.203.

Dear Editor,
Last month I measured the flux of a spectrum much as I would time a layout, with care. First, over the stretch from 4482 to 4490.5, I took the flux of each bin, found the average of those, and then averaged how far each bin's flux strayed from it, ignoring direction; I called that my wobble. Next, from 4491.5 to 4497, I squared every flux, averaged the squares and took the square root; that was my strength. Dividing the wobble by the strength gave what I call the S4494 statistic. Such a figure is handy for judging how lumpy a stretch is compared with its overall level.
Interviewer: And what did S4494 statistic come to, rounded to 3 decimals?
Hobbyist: 0.017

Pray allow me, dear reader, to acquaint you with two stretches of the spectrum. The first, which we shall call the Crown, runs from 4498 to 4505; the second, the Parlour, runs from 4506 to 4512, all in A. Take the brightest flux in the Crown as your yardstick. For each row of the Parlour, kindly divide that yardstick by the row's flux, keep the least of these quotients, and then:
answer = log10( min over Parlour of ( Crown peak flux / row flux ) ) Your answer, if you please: -0.0039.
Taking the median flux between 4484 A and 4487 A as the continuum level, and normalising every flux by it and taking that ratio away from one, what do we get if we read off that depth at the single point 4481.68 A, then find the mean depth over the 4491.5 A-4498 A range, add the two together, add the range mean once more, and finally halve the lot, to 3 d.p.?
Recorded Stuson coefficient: -0.056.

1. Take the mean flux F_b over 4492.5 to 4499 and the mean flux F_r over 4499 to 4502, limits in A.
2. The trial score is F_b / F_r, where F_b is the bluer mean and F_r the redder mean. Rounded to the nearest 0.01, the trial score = 1.02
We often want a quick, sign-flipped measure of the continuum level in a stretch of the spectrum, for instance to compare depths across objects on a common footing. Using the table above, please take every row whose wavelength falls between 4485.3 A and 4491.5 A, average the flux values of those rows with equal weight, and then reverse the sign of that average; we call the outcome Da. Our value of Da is -9.8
